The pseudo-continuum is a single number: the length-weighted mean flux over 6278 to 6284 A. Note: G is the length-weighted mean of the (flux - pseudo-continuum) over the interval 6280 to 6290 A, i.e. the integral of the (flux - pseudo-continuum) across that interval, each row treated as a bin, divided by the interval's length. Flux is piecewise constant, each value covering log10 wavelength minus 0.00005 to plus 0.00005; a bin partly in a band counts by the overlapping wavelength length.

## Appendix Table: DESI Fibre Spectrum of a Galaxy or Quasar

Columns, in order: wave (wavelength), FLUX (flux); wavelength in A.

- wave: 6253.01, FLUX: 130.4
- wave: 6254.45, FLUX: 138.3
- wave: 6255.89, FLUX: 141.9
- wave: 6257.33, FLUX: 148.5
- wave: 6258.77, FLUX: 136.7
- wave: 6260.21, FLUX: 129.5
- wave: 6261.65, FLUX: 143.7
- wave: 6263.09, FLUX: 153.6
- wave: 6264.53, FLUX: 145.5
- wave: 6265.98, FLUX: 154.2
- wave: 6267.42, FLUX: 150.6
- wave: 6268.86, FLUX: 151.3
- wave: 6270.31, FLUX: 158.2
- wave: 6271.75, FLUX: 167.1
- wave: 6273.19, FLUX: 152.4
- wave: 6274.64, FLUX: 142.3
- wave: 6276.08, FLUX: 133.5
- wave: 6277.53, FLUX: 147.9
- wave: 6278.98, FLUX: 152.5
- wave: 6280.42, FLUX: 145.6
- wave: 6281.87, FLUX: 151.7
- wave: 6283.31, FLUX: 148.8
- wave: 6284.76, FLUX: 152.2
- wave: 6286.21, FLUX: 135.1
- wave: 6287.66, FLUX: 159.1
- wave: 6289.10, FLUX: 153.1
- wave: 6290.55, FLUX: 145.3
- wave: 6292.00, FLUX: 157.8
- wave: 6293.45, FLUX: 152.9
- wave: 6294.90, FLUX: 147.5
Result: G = -0.3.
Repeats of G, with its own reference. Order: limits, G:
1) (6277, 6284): -0.4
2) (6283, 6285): 0.7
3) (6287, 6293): 4.0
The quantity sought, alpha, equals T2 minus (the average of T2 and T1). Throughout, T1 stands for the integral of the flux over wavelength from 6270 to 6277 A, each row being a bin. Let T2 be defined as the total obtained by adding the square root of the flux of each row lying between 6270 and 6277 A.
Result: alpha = -495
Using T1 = 1052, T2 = 61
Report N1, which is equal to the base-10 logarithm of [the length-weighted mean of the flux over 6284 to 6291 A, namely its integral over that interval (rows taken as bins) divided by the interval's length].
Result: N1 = 2.17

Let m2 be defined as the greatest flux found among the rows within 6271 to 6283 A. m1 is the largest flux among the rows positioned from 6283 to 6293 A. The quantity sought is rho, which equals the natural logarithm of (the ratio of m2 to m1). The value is 0.05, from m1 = 159.1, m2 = 167.1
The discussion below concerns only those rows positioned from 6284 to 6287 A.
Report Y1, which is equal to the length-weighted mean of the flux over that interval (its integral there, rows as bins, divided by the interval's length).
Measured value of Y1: 144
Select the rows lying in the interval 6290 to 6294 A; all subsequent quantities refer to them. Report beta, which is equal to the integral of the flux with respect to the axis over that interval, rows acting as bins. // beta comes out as 609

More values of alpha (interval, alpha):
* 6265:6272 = -512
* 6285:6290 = -355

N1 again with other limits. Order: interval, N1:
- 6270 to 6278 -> 2.18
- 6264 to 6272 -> 2.19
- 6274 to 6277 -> 2.14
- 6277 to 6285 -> 2.18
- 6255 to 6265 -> 2.15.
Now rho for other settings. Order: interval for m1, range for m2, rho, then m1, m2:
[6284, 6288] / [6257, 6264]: -0.04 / 159.1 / 153.6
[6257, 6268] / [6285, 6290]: 0.03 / 154.2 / 159.1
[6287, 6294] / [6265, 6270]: -0.03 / 159.1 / 154.2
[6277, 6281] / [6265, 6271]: 0.04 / 152.5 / 158.2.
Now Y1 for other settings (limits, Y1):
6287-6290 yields 156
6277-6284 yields 149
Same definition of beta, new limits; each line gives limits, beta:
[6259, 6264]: 710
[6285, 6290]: 747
